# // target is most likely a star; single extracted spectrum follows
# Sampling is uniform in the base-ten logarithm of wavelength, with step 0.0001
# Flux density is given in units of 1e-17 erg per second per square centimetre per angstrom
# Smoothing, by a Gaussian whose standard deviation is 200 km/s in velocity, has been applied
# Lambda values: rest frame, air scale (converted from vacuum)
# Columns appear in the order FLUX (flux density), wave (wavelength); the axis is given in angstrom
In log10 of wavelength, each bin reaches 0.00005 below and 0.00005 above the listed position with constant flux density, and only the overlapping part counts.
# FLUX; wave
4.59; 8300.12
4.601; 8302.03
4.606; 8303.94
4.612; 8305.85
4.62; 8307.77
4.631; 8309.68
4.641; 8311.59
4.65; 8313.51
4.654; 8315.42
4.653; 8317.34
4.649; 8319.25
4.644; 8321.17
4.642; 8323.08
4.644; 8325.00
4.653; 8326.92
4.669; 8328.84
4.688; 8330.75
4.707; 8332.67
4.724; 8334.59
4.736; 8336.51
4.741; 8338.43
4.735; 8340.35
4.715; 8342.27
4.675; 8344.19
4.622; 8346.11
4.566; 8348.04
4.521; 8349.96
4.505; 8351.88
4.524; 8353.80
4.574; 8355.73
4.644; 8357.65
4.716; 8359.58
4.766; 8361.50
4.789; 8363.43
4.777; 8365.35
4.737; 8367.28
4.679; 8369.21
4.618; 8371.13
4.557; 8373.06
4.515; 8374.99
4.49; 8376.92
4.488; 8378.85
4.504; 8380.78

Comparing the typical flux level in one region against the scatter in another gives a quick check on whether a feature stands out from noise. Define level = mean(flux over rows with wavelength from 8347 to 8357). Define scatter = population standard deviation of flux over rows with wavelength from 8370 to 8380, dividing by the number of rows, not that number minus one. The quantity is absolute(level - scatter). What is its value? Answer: 4.49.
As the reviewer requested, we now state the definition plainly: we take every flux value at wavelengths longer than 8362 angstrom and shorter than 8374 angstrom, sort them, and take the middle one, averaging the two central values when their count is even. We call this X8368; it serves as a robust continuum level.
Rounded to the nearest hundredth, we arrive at 4.71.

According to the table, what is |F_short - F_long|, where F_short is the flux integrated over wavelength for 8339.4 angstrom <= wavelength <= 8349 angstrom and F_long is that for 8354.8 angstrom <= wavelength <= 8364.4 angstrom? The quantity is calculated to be 0.4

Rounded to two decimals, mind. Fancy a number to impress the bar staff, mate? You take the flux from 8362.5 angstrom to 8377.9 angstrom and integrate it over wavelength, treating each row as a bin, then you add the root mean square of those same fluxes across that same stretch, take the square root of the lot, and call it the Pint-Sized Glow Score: 8.73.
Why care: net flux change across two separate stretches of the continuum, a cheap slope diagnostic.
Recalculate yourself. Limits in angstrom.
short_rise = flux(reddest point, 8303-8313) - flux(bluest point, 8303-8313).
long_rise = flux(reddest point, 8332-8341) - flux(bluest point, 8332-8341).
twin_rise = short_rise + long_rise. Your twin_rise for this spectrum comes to 0.06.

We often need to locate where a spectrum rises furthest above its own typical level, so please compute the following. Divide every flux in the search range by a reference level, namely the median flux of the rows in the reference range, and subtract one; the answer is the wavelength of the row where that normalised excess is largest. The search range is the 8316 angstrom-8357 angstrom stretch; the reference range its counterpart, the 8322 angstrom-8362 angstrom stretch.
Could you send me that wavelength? 8338.43 angstrom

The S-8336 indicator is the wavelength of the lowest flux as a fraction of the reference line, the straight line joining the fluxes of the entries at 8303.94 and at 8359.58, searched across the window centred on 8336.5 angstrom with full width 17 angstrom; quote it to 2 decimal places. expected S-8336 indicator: 8344.19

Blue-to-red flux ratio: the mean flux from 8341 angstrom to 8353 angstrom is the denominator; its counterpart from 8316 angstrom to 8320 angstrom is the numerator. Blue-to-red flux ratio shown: 1.01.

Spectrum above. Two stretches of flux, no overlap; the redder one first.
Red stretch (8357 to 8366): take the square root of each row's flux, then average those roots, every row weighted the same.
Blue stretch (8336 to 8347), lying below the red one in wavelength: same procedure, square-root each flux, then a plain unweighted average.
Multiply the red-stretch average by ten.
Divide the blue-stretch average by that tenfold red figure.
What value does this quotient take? 0.100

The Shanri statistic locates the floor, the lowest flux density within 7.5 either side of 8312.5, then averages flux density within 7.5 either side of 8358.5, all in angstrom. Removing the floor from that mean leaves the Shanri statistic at 0.05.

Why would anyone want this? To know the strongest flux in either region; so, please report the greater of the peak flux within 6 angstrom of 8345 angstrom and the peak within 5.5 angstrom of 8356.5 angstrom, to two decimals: 4.77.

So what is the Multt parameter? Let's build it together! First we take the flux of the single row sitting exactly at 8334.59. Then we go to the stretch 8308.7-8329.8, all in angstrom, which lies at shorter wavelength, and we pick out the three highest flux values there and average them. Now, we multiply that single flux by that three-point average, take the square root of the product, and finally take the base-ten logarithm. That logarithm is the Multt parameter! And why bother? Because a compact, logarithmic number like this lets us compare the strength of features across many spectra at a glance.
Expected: 0.671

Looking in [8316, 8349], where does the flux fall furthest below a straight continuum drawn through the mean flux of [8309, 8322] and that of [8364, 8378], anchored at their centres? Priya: 8348.04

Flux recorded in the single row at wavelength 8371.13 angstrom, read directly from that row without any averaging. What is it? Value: 4.618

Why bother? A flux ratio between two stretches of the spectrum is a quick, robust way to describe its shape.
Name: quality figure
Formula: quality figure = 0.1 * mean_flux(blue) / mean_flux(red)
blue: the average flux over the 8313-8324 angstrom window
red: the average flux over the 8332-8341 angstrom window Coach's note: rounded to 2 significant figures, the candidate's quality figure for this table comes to 0.098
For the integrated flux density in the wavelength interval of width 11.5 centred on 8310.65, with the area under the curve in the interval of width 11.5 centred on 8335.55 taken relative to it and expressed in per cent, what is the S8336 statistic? 102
